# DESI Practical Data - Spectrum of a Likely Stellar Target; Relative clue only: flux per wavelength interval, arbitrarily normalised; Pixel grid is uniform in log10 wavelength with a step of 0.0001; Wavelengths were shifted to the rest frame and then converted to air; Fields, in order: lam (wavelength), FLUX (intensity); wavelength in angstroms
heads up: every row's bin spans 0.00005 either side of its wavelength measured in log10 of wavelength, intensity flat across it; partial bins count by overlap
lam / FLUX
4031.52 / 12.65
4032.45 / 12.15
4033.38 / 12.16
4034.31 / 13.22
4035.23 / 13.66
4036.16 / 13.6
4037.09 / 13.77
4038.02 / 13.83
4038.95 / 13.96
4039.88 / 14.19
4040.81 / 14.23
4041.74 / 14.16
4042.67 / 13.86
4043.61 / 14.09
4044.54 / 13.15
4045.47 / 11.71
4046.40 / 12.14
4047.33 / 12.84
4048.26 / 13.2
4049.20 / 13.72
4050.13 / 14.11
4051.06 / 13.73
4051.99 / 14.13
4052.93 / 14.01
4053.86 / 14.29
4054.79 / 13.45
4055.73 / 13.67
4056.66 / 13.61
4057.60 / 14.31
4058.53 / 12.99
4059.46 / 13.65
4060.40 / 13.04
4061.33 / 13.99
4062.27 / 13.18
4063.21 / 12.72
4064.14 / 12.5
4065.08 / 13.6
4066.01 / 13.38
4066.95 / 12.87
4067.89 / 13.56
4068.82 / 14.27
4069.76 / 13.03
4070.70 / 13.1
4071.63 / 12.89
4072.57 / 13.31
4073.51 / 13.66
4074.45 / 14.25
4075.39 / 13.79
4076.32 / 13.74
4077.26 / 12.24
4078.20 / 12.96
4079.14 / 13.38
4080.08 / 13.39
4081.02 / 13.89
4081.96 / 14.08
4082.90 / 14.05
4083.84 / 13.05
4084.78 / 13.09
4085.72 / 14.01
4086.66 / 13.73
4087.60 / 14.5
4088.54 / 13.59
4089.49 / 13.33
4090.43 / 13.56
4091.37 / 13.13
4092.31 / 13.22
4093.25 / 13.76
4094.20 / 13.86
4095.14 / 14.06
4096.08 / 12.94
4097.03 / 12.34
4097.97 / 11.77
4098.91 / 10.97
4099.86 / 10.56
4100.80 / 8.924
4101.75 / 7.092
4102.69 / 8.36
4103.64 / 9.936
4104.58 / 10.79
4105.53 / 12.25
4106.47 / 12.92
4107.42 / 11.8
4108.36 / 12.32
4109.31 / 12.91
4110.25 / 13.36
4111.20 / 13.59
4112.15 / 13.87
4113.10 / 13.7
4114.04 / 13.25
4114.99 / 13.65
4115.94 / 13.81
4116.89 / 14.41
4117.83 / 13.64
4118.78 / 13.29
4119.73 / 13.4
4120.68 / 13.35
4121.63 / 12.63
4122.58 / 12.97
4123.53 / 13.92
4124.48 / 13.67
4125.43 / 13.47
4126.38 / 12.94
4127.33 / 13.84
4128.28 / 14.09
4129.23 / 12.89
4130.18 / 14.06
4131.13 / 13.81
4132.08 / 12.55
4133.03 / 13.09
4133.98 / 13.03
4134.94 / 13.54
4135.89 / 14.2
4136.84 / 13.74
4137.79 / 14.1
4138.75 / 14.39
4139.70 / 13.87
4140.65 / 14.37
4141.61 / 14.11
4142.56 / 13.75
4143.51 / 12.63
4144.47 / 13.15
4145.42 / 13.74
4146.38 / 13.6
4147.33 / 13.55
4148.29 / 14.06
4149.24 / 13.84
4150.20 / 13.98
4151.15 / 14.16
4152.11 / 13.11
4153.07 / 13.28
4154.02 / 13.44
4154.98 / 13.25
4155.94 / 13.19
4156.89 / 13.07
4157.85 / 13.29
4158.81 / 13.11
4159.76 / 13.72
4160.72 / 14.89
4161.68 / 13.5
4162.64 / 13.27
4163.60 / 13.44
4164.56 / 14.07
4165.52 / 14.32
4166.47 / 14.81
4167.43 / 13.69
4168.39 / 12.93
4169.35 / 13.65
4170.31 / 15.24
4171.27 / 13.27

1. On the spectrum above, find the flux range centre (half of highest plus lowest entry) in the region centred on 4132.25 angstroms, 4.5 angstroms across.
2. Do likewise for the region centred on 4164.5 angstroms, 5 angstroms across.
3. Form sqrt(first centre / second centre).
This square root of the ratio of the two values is 0.97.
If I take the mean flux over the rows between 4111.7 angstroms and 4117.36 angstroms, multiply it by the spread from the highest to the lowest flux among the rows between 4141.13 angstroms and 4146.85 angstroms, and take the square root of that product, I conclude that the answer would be 4.5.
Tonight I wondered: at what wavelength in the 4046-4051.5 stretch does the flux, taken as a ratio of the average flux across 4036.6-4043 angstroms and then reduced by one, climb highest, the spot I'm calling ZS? 4050.13 angstroms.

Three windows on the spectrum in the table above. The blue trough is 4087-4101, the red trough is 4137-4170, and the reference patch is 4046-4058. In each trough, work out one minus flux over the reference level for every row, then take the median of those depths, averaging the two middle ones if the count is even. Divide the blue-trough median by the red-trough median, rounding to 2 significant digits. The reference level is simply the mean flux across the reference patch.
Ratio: -11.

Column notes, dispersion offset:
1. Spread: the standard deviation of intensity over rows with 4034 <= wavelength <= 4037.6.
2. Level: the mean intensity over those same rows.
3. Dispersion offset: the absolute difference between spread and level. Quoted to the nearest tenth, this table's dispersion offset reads 13.4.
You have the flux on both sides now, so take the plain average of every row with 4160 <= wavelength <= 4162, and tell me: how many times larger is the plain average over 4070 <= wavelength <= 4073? 0.92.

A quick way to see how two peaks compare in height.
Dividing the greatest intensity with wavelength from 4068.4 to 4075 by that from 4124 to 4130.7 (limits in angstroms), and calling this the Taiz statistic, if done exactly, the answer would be 1.01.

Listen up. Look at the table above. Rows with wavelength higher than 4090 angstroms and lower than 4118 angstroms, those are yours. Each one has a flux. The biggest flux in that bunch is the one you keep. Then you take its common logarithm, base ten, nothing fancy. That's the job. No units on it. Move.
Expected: 1.159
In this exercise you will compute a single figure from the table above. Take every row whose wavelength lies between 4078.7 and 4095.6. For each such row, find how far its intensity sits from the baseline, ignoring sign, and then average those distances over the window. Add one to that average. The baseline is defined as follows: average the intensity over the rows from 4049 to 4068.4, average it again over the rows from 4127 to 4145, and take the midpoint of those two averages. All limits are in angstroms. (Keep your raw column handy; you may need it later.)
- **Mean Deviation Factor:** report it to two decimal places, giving 1.34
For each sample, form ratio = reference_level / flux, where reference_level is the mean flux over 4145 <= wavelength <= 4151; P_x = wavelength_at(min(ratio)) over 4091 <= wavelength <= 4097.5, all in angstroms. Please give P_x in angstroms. 4095.14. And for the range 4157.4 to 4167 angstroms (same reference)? 4160.72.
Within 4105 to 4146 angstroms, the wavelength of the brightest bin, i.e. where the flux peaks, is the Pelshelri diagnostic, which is 4116.89 angstroms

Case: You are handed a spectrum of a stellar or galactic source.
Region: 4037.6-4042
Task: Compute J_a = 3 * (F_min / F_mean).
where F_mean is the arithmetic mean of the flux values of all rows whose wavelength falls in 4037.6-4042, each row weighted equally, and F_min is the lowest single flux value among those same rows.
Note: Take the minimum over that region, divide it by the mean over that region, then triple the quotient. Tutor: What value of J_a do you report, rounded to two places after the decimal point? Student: 2.95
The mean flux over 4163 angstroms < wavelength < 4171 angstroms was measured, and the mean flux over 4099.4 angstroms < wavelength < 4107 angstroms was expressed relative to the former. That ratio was 0.72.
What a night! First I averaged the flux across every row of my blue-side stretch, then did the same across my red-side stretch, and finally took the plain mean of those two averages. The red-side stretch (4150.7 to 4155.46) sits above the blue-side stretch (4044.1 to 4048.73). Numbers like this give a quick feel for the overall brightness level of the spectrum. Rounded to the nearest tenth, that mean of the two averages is 13.0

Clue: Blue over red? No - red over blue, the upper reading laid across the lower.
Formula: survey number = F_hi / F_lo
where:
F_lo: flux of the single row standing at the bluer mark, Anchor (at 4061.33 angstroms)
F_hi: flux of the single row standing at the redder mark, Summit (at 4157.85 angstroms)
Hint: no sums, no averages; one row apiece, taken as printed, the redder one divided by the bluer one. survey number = 0.95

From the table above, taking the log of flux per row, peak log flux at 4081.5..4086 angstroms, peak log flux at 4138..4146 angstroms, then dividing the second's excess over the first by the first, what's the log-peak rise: 0.008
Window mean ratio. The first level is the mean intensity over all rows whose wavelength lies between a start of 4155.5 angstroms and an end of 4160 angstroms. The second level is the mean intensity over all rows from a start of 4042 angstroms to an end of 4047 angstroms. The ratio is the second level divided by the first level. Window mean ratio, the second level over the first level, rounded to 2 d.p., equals 0.98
